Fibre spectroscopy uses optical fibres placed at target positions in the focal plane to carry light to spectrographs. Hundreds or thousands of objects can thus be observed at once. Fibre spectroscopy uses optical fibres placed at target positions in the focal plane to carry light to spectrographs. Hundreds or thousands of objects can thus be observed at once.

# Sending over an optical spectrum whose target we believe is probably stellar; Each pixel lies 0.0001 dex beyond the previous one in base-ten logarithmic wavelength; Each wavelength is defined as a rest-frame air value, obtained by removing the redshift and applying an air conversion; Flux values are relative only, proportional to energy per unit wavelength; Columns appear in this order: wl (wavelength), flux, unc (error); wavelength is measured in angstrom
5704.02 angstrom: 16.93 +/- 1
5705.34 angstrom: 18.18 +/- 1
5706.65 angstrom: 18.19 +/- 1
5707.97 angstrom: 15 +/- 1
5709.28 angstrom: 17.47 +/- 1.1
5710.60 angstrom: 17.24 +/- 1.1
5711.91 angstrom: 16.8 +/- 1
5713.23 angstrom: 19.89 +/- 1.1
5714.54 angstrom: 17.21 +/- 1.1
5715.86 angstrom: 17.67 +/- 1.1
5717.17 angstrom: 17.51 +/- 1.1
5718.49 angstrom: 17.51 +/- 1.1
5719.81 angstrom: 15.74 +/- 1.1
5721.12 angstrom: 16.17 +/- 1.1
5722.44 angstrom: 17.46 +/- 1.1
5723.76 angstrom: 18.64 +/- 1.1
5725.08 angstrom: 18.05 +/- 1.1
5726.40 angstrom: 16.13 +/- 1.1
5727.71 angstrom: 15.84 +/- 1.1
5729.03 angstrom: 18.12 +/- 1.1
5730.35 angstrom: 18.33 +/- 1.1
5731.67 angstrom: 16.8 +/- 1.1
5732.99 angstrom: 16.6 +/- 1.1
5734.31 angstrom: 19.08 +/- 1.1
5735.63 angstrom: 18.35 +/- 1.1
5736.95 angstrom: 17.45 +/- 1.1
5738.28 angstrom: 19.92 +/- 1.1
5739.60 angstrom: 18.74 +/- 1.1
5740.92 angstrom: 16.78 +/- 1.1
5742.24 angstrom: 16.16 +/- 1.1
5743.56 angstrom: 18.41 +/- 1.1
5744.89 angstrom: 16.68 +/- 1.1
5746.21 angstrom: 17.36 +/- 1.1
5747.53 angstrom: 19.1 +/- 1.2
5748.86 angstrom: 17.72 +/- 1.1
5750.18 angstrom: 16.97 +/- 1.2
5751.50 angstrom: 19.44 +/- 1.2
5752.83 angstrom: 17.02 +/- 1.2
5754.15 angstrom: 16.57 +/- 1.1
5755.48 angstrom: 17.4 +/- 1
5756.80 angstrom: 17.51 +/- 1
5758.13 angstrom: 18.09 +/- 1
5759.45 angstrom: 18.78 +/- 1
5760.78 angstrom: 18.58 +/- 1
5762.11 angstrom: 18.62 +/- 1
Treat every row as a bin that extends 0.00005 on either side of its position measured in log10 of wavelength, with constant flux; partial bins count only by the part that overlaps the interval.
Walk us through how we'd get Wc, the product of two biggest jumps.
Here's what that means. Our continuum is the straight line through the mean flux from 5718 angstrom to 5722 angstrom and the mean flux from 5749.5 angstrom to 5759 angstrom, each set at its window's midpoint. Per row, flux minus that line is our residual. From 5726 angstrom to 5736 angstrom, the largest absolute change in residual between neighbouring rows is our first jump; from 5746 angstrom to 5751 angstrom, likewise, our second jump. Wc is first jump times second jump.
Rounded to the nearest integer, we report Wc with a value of 4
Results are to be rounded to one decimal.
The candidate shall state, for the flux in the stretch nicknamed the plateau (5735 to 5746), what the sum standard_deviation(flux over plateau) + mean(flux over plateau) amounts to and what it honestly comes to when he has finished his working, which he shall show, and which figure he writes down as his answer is 19.0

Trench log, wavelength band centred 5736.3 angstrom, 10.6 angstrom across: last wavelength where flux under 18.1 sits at 5740.92 angstrom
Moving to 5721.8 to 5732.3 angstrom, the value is 5731.67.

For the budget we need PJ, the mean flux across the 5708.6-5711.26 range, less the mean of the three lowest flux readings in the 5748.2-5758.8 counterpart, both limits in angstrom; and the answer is 0.50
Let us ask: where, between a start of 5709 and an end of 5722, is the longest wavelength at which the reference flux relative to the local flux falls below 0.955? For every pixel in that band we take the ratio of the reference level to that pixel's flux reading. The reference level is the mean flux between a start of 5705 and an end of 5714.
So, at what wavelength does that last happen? 5713.23 angstrom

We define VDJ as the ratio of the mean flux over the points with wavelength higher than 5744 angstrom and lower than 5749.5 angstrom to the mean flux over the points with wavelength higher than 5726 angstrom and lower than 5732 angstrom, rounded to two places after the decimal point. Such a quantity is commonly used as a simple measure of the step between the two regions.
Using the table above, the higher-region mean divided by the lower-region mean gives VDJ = 1.04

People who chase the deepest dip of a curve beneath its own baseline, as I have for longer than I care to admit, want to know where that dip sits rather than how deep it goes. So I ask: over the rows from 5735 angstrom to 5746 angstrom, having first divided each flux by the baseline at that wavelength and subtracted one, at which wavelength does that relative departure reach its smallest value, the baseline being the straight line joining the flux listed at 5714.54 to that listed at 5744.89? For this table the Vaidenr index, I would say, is 5742.24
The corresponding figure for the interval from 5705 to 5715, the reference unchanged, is 5707.97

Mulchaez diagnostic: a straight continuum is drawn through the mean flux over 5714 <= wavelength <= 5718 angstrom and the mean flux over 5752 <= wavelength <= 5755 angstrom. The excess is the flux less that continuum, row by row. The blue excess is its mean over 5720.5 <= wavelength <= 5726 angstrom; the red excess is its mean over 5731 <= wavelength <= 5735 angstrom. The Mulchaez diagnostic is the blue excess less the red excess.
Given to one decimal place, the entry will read -0.1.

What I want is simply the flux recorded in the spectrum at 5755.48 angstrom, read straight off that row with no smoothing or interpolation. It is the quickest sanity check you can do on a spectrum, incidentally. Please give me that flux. 17.4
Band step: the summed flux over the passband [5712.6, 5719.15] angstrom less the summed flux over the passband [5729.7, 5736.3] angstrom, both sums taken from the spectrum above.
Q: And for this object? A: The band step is 0.6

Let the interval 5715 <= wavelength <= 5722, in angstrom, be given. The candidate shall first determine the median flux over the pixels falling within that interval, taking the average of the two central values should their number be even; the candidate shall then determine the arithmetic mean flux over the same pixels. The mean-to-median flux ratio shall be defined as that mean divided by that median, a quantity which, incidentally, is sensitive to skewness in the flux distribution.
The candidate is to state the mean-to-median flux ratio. 0.97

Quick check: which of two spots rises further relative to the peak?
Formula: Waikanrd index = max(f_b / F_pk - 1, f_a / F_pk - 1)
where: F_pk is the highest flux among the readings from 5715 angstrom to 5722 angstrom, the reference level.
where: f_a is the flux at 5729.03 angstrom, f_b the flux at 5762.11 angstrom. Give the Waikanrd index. 0.054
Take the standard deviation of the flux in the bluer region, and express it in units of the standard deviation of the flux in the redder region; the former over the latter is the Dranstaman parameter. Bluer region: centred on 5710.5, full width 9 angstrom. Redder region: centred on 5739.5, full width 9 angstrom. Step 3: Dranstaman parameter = 1.16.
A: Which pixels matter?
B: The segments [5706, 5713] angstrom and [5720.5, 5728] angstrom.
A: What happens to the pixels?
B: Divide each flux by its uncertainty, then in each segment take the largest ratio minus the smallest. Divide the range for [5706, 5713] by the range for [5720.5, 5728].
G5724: 1.3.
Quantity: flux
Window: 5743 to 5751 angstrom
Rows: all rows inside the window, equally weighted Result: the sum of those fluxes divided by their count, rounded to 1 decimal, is 17.7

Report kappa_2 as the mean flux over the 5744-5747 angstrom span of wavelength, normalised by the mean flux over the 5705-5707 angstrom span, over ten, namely 0.094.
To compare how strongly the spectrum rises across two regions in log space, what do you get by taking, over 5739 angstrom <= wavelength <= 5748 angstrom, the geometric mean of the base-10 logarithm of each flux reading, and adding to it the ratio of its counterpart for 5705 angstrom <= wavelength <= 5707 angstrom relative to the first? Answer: 2.26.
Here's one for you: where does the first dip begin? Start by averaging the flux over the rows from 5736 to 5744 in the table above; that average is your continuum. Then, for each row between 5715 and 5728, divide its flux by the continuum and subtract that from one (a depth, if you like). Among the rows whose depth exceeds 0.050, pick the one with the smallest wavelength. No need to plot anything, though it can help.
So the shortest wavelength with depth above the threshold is 5719.81 angstrom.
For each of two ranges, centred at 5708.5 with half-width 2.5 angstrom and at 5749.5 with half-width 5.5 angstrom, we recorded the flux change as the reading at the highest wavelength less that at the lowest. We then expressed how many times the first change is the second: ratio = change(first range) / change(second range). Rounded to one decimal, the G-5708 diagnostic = 8.6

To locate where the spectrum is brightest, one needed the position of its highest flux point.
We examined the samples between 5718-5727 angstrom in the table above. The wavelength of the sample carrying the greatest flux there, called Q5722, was 5723.76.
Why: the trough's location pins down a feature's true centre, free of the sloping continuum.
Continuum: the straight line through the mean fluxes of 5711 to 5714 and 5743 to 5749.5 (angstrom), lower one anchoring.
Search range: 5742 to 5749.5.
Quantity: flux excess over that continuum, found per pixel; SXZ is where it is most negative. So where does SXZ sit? 5742.24 angstrom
